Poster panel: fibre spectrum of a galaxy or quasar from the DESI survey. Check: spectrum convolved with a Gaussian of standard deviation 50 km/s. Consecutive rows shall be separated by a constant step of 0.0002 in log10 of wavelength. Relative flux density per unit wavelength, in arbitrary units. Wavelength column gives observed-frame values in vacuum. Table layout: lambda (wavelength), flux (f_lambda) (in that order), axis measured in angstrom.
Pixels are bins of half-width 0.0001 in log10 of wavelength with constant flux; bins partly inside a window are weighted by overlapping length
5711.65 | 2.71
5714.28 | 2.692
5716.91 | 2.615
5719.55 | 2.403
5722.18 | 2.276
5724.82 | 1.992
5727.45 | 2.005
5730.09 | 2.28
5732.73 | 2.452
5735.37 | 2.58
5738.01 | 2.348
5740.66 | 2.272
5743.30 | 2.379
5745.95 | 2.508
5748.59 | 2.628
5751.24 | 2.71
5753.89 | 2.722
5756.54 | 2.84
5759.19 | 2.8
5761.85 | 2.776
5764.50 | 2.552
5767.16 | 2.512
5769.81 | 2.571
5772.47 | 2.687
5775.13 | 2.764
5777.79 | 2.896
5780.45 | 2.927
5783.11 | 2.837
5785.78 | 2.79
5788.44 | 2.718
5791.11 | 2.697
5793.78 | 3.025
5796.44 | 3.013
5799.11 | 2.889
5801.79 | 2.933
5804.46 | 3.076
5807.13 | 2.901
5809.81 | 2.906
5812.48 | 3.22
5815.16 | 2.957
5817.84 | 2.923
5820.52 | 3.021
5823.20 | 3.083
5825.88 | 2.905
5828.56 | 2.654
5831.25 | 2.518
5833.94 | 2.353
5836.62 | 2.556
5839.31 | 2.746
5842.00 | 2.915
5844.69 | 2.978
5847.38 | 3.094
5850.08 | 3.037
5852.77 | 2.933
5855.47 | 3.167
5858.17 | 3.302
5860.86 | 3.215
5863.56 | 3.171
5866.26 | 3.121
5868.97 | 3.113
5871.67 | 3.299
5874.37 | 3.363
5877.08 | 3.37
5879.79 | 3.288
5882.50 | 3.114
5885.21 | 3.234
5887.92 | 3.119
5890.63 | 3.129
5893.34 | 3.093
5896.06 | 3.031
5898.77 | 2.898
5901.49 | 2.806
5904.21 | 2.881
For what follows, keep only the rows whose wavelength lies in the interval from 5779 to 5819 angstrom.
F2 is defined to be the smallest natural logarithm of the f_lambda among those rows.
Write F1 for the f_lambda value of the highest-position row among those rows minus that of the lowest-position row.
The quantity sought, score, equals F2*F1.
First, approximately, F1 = 0.00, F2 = 0.99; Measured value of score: -0.004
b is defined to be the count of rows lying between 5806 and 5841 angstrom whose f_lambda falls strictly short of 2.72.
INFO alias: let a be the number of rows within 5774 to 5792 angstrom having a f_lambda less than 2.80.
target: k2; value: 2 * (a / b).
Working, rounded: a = 4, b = 4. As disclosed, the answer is 2.0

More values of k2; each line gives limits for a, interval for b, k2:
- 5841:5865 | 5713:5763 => 0.0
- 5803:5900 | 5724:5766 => 0.8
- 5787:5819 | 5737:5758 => 0.7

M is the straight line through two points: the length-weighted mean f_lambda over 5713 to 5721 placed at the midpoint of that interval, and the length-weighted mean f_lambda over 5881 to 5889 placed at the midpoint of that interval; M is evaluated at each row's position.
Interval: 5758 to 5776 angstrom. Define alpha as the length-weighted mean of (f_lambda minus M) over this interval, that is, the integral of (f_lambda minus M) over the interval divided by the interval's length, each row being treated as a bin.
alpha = -0.08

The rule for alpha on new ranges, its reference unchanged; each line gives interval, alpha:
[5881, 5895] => -0.03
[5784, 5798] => 0.02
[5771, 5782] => 0.04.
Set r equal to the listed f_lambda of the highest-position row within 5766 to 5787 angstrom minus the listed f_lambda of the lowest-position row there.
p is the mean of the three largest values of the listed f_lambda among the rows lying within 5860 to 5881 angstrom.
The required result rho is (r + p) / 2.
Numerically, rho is 1.81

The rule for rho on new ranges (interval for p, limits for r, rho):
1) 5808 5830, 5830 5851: 1.81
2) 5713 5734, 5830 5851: 1.55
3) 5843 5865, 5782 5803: 1.66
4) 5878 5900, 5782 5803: 1.66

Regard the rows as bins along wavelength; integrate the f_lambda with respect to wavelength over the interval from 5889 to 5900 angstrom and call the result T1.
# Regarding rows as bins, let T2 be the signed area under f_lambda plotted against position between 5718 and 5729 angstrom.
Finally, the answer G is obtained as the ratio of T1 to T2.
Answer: 1.40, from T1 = 33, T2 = 24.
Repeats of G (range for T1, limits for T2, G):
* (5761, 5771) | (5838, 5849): 0.80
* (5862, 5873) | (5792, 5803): 1.07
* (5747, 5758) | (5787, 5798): 0.95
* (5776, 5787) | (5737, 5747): 1.33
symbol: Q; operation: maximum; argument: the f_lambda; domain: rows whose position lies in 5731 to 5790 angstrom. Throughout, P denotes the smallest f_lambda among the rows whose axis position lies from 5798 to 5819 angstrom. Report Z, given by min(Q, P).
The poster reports 2.89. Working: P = 2.889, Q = 2.927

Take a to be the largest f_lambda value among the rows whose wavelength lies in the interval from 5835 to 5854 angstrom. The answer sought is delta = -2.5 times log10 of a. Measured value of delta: -1.23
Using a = 3.094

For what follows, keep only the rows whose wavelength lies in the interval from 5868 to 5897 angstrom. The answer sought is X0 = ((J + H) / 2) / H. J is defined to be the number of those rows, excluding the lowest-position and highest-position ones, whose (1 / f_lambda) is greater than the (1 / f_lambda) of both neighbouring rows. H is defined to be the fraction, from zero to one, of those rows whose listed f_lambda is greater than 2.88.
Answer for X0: 1.5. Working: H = 1.00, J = 2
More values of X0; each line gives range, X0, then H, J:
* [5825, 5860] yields 2.1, 0.62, 2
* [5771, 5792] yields 0.5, 0.25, 0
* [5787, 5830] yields 3.0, 0.81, 4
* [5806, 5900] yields 4.0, 0.86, 6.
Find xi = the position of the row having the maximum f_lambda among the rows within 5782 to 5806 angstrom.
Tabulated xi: 5804.46 angstrom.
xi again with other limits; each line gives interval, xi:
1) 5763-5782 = 5780.45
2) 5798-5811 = 5804.46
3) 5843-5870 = 5858.17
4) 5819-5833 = 5823.20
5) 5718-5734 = 5732.73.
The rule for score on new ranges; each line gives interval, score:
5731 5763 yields 0.266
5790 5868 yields 0.363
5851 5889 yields 0.200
